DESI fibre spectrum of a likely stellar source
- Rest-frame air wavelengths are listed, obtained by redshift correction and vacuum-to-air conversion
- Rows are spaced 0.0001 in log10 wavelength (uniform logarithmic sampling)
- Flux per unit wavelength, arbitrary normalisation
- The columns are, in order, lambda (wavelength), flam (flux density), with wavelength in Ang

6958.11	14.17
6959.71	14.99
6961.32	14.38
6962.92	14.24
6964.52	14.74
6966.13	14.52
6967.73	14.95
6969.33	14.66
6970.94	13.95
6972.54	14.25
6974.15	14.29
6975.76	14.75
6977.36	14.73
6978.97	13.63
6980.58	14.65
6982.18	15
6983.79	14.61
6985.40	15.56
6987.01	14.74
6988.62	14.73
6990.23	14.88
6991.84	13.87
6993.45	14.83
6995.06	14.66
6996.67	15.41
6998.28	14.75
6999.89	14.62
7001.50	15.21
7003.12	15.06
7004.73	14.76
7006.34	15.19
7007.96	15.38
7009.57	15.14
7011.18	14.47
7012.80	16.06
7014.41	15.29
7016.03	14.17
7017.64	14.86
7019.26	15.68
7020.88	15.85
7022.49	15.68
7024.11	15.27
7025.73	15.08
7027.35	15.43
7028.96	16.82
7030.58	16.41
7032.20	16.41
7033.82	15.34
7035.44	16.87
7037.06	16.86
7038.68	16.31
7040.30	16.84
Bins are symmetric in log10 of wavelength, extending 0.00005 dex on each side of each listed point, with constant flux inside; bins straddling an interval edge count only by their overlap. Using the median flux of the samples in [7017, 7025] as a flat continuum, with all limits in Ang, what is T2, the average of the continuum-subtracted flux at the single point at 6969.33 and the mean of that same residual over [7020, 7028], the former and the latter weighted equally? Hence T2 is -0.62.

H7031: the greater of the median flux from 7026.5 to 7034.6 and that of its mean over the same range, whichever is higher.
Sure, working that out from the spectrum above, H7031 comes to 16.4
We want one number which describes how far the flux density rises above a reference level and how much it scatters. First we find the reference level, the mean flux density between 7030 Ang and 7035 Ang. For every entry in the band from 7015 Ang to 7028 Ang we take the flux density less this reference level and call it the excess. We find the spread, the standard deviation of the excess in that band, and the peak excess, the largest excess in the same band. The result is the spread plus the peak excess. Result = 0.3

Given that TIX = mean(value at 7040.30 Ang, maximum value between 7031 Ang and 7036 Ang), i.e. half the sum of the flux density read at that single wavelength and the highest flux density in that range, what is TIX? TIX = 16.9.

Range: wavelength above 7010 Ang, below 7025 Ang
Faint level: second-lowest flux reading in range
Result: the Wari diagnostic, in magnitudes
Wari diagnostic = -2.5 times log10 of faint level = -2.901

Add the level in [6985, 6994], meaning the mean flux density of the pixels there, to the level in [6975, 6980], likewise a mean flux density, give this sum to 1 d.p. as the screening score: 29.1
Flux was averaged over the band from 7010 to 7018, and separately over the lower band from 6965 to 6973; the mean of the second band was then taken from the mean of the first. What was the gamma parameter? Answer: 0.50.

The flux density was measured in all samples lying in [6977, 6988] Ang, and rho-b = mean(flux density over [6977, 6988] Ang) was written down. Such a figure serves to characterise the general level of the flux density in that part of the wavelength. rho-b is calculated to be 14.7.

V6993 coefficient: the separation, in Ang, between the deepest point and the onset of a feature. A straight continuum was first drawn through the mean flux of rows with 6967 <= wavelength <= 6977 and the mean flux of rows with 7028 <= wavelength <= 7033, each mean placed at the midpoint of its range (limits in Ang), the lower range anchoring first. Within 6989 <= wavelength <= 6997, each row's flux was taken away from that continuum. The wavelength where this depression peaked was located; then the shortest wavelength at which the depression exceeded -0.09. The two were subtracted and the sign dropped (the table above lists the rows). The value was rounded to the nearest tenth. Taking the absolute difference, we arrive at 1.6 Ang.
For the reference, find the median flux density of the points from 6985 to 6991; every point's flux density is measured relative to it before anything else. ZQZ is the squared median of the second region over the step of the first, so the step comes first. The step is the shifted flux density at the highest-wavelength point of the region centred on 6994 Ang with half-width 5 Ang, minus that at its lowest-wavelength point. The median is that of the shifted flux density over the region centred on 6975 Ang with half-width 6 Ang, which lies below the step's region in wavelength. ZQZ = -0.89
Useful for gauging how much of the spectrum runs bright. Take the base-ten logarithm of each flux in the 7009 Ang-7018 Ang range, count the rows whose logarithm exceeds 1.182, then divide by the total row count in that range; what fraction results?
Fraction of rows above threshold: 0.33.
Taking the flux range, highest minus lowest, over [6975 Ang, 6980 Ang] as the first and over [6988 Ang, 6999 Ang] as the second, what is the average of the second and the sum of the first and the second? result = 2.10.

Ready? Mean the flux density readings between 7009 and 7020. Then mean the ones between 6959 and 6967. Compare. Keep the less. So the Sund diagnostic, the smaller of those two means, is 14.6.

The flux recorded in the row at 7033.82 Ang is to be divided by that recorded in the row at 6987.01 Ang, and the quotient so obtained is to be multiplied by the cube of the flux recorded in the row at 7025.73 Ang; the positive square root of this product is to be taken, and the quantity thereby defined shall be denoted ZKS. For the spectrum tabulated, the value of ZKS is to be 59.7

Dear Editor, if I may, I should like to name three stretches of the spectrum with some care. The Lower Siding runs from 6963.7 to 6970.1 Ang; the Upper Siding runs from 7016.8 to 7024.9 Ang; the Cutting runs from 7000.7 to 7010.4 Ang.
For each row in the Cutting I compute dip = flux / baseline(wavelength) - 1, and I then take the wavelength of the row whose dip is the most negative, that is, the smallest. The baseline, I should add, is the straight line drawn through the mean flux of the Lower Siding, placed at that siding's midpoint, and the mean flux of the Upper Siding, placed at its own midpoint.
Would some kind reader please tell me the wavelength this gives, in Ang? 7004.73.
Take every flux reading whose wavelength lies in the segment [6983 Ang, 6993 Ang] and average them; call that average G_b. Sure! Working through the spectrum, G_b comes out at 14.7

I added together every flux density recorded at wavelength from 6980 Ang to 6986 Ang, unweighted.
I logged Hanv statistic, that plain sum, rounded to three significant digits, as 59.8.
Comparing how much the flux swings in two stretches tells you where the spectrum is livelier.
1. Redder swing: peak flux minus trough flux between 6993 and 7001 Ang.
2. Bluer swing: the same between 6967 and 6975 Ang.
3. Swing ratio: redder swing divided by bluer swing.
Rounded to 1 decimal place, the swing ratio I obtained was 0.8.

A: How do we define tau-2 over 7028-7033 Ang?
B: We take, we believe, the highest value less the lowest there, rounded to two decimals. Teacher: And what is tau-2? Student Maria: 0.41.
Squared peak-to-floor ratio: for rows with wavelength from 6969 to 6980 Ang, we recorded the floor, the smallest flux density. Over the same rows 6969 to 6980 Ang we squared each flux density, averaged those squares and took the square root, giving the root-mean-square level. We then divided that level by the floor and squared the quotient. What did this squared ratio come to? 1.11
